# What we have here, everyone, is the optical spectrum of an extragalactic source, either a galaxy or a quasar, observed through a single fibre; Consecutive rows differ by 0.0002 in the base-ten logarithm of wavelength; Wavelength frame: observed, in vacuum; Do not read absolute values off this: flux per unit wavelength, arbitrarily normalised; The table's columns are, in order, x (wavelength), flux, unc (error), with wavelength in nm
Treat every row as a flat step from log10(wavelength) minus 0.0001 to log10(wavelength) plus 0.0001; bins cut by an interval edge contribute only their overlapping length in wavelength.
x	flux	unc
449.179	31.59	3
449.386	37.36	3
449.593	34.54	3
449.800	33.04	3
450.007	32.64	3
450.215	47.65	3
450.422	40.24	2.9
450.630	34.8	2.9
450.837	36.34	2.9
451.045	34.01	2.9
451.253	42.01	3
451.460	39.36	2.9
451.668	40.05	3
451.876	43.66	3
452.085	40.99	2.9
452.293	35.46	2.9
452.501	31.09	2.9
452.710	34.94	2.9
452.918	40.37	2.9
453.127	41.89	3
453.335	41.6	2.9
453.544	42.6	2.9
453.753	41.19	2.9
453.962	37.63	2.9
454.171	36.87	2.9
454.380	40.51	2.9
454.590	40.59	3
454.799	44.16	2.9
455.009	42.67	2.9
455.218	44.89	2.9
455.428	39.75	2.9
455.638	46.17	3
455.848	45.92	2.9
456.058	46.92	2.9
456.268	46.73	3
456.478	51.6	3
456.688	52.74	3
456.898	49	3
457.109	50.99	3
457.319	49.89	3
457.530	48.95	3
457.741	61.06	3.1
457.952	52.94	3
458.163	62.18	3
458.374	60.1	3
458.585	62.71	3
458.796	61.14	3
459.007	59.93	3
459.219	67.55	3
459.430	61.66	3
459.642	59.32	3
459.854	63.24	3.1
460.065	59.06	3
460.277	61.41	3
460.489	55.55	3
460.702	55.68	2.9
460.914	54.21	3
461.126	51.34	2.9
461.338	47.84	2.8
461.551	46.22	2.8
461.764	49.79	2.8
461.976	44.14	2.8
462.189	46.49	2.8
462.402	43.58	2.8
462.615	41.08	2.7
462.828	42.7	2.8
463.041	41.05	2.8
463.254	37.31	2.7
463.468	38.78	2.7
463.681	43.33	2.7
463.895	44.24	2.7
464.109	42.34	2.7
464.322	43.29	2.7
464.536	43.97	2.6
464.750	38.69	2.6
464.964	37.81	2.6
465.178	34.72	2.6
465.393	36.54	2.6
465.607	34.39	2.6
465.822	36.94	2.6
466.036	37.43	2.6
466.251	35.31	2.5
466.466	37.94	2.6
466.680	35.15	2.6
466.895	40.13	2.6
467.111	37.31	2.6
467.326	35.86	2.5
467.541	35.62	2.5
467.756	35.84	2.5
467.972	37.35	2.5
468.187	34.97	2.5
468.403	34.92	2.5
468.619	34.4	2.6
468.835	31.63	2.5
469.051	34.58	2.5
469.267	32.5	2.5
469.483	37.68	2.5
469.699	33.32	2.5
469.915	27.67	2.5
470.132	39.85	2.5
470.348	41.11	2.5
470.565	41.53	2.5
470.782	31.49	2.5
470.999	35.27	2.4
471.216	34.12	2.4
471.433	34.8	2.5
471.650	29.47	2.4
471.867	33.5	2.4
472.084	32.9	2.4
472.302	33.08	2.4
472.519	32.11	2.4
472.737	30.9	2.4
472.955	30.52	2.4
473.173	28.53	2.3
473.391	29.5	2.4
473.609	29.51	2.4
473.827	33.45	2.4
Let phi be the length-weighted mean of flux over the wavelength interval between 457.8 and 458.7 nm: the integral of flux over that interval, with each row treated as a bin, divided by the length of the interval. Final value 59.6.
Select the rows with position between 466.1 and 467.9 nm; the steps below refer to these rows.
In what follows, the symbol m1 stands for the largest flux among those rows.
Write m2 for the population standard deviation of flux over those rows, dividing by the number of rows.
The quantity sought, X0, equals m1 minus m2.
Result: 39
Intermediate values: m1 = 40.13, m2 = 2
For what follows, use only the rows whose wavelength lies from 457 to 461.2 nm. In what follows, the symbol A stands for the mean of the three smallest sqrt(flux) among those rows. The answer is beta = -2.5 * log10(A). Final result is -2.12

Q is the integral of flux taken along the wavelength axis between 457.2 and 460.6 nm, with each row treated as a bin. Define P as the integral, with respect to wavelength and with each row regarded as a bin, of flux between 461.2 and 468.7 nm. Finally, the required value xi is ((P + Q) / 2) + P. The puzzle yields 547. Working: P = 298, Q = 201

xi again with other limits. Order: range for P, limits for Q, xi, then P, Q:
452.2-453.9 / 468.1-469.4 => 121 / 66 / 44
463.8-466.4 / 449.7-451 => 175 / 101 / 48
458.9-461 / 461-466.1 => 295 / 126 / 214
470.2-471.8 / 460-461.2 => 119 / 57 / 67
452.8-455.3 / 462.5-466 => 224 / 103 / 139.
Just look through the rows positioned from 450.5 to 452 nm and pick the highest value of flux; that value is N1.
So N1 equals 43.66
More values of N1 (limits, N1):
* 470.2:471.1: 41.53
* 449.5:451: 47.65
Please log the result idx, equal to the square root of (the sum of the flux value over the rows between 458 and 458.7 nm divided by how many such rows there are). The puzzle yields 7.85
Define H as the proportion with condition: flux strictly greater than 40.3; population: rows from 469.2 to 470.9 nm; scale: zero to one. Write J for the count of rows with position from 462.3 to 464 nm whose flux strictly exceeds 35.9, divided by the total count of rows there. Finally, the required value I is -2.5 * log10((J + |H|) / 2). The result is 0.5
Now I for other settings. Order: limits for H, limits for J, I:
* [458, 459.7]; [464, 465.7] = 0.1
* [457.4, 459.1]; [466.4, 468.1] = 0.3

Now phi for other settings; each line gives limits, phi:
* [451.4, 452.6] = 38.4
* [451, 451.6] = 39.0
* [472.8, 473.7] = 29.6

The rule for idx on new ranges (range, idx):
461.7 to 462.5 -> 6.78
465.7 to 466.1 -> 6.10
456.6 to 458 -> 7.23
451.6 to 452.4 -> 6.33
